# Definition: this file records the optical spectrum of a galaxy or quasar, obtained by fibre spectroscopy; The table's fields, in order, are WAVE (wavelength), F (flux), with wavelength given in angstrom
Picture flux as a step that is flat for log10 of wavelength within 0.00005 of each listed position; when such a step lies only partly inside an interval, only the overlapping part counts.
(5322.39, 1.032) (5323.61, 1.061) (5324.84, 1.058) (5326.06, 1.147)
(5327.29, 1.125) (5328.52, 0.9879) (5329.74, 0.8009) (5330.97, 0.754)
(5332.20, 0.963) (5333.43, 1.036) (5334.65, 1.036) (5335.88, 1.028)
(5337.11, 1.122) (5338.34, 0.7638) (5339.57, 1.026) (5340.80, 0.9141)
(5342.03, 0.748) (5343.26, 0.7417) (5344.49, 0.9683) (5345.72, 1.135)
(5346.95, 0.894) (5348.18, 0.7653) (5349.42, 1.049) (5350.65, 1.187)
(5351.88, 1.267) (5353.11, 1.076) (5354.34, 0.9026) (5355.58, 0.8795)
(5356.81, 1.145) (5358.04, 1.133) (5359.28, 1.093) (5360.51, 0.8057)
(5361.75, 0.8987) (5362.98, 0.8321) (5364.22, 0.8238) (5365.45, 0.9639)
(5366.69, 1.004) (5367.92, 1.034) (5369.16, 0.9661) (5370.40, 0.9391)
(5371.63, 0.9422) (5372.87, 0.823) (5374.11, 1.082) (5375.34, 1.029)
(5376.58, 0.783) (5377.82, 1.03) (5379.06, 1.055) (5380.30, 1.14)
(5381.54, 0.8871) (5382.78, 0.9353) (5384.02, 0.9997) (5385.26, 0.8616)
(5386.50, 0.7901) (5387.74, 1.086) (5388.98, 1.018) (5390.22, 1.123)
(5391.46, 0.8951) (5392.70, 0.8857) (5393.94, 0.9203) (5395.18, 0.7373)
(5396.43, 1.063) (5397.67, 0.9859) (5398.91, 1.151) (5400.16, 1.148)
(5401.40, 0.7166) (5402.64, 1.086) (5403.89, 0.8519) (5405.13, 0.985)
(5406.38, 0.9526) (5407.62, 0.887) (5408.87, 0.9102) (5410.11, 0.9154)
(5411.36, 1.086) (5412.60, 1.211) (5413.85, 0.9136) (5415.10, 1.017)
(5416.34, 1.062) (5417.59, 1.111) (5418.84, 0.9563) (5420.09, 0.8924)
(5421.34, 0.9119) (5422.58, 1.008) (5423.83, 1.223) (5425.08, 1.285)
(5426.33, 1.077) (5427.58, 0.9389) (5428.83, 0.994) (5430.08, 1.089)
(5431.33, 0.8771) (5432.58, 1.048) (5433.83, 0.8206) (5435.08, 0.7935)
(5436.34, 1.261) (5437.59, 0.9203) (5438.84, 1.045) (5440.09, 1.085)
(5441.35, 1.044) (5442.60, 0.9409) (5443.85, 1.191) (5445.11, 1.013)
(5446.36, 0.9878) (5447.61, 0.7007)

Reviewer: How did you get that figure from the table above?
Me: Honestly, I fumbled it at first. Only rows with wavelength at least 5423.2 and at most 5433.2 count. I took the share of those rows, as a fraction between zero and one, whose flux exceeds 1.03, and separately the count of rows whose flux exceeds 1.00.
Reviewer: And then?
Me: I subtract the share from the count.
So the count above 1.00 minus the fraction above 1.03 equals 4.4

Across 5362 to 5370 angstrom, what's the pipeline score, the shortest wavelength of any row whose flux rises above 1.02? 5367.92 angstrom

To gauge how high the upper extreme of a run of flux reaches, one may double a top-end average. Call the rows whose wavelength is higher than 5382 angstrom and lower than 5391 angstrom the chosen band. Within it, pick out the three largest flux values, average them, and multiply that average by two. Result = 2.15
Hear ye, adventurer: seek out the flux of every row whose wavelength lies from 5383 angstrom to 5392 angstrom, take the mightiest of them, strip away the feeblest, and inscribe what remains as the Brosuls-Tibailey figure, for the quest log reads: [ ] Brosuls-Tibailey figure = 0.33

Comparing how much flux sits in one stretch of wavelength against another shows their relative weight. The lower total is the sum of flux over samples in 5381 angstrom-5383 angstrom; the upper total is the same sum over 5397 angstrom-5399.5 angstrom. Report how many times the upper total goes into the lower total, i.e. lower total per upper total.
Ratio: 0.85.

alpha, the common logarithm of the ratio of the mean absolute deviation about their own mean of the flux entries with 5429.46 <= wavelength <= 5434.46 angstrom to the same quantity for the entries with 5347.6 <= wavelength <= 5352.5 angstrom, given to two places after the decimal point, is -0.16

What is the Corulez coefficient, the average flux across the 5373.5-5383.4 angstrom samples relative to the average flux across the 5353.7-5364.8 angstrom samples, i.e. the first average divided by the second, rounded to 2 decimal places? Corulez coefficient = 1.05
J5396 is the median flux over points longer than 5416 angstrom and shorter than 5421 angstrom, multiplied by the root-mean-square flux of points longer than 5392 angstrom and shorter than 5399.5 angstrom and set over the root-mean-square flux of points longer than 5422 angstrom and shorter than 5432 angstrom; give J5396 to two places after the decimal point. 0.91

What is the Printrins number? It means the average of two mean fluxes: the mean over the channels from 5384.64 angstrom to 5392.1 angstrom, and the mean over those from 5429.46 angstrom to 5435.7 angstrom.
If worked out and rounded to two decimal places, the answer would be 0.94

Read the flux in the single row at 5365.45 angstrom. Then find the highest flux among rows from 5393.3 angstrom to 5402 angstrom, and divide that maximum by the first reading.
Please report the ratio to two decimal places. 1.19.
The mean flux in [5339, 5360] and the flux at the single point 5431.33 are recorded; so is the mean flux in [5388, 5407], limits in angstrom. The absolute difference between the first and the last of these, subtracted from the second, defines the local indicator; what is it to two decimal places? 0.85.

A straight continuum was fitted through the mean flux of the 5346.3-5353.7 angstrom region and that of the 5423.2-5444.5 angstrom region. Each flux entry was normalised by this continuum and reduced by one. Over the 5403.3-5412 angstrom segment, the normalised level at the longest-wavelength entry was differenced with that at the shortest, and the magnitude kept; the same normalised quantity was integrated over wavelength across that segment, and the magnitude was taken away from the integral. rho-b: -1.0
